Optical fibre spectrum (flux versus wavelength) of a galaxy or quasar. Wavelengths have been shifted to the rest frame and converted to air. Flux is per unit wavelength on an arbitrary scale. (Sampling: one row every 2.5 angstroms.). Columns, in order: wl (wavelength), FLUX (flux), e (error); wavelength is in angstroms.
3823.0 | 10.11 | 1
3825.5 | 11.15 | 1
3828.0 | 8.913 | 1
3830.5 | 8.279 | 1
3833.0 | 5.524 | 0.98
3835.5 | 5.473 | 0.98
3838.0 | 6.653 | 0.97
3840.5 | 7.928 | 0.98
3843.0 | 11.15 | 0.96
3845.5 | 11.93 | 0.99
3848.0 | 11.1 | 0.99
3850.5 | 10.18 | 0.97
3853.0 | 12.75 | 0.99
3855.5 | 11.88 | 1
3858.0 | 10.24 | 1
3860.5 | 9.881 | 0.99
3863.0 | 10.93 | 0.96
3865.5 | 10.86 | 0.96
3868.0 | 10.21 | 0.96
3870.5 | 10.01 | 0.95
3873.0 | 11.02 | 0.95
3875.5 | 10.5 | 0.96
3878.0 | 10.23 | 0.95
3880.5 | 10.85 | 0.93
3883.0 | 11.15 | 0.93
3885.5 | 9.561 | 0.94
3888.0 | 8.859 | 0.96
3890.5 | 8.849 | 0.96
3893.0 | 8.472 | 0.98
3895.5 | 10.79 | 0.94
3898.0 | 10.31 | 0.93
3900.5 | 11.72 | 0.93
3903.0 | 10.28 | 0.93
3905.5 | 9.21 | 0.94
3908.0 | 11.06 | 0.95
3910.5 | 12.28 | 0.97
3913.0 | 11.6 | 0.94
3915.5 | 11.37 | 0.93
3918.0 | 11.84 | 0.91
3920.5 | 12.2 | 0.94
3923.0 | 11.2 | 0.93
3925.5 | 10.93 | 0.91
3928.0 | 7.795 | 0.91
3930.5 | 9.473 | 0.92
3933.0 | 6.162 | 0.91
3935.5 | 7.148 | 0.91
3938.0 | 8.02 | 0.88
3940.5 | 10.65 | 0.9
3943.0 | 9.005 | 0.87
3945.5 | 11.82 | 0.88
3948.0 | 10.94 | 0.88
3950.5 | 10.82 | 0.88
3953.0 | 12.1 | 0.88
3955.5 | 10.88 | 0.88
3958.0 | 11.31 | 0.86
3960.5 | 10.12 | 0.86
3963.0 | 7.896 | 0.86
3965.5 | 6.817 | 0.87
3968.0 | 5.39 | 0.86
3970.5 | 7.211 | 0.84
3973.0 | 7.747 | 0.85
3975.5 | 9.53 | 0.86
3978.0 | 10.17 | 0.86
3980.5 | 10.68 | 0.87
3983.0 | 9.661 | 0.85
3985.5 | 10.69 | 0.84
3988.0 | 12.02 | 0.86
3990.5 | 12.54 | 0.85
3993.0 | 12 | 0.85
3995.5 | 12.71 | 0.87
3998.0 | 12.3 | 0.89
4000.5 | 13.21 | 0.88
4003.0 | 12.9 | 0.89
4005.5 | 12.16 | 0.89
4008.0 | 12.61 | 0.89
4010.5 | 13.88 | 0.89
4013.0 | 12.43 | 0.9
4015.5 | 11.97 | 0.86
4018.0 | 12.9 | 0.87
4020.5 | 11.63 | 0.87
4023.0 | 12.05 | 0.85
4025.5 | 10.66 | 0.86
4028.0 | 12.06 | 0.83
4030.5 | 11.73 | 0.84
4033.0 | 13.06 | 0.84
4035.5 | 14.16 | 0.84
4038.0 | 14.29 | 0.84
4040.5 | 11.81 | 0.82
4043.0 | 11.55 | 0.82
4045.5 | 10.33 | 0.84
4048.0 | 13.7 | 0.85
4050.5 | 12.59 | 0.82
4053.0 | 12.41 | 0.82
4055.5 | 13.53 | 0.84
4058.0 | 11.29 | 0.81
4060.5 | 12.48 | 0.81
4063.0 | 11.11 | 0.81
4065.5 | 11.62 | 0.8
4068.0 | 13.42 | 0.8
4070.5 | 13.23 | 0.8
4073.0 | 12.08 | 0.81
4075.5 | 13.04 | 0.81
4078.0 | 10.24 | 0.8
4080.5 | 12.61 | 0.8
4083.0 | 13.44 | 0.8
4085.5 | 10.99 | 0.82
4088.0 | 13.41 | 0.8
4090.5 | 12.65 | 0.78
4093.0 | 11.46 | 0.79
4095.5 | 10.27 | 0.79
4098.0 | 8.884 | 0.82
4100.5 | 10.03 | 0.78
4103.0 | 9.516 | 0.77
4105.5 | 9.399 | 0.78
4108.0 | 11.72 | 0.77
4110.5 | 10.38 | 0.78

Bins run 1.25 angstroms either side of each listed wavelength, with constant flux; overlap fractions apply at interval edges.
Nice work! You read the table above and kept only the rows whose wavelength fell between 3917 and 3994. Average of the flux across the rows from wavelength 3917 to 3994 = 9.8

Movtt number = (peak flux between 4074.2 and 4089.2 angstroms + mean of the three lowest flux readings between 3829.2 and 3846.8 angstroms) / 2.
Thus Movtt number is 9.7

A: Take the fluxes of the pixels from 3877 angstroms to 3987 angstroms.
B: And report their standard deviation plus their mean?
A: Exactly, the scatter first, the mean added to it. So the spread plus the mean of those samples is 11.6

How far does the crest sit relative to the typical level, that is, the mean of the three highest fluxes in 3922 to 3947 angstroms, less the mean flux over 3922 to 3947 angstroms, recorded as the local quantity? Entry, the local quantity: 2.10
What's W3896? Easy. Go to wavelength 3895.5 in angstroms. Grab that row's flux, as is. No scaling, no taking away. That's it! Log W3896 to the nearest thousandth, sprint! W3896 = 10.790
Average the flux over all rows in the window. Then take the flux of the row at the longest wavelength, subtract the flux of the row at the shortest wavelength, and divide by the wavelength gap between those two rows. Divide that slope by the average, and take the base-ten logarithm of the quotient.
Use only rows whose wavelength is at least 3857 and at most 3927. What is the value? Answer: -3.0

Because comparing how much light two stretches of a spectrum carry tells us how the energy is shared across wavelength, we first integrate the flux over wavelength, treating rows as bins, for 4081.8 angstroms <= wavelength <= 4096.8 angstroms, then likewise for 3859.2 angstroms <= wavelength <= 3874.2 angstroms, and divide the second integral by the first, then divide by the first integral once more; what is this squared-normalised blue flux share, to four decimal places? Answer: 0.0048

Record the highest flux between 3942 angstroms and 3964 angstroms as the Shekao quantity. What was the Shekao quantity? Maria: 12.1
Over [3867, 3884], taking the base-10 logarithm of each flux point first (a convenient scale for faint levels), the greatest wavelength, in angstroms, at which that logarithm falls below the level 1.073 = 3883.0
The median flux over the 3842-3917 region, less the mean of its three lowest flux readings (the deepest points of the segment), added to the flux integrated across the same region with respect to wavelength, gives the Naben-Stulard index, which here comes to 800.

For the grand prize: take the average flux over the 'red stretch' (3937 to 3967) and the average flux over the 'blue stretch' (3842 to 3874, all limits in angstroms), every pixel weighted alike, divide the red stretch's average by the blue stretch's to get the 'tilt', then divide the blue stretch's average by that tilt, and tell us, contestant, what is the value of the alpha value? 12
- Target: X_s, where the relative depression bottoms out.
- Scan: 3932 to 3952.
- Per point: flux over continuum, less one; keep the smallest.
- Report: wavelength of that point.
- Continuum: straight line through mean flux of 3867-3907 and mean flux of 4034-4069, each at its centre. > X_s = 3933.0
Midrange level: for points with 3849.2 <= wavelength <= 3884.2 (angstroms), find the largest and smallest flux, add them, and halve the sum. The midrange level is 11.3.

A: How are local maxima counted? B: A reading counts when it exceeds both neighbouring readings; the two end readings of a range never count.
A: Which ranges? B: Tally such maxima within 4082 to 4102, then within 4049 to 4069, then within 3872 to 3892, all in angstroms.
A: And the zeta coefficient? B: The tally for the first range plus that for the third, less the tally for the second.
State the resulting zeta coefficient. 0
